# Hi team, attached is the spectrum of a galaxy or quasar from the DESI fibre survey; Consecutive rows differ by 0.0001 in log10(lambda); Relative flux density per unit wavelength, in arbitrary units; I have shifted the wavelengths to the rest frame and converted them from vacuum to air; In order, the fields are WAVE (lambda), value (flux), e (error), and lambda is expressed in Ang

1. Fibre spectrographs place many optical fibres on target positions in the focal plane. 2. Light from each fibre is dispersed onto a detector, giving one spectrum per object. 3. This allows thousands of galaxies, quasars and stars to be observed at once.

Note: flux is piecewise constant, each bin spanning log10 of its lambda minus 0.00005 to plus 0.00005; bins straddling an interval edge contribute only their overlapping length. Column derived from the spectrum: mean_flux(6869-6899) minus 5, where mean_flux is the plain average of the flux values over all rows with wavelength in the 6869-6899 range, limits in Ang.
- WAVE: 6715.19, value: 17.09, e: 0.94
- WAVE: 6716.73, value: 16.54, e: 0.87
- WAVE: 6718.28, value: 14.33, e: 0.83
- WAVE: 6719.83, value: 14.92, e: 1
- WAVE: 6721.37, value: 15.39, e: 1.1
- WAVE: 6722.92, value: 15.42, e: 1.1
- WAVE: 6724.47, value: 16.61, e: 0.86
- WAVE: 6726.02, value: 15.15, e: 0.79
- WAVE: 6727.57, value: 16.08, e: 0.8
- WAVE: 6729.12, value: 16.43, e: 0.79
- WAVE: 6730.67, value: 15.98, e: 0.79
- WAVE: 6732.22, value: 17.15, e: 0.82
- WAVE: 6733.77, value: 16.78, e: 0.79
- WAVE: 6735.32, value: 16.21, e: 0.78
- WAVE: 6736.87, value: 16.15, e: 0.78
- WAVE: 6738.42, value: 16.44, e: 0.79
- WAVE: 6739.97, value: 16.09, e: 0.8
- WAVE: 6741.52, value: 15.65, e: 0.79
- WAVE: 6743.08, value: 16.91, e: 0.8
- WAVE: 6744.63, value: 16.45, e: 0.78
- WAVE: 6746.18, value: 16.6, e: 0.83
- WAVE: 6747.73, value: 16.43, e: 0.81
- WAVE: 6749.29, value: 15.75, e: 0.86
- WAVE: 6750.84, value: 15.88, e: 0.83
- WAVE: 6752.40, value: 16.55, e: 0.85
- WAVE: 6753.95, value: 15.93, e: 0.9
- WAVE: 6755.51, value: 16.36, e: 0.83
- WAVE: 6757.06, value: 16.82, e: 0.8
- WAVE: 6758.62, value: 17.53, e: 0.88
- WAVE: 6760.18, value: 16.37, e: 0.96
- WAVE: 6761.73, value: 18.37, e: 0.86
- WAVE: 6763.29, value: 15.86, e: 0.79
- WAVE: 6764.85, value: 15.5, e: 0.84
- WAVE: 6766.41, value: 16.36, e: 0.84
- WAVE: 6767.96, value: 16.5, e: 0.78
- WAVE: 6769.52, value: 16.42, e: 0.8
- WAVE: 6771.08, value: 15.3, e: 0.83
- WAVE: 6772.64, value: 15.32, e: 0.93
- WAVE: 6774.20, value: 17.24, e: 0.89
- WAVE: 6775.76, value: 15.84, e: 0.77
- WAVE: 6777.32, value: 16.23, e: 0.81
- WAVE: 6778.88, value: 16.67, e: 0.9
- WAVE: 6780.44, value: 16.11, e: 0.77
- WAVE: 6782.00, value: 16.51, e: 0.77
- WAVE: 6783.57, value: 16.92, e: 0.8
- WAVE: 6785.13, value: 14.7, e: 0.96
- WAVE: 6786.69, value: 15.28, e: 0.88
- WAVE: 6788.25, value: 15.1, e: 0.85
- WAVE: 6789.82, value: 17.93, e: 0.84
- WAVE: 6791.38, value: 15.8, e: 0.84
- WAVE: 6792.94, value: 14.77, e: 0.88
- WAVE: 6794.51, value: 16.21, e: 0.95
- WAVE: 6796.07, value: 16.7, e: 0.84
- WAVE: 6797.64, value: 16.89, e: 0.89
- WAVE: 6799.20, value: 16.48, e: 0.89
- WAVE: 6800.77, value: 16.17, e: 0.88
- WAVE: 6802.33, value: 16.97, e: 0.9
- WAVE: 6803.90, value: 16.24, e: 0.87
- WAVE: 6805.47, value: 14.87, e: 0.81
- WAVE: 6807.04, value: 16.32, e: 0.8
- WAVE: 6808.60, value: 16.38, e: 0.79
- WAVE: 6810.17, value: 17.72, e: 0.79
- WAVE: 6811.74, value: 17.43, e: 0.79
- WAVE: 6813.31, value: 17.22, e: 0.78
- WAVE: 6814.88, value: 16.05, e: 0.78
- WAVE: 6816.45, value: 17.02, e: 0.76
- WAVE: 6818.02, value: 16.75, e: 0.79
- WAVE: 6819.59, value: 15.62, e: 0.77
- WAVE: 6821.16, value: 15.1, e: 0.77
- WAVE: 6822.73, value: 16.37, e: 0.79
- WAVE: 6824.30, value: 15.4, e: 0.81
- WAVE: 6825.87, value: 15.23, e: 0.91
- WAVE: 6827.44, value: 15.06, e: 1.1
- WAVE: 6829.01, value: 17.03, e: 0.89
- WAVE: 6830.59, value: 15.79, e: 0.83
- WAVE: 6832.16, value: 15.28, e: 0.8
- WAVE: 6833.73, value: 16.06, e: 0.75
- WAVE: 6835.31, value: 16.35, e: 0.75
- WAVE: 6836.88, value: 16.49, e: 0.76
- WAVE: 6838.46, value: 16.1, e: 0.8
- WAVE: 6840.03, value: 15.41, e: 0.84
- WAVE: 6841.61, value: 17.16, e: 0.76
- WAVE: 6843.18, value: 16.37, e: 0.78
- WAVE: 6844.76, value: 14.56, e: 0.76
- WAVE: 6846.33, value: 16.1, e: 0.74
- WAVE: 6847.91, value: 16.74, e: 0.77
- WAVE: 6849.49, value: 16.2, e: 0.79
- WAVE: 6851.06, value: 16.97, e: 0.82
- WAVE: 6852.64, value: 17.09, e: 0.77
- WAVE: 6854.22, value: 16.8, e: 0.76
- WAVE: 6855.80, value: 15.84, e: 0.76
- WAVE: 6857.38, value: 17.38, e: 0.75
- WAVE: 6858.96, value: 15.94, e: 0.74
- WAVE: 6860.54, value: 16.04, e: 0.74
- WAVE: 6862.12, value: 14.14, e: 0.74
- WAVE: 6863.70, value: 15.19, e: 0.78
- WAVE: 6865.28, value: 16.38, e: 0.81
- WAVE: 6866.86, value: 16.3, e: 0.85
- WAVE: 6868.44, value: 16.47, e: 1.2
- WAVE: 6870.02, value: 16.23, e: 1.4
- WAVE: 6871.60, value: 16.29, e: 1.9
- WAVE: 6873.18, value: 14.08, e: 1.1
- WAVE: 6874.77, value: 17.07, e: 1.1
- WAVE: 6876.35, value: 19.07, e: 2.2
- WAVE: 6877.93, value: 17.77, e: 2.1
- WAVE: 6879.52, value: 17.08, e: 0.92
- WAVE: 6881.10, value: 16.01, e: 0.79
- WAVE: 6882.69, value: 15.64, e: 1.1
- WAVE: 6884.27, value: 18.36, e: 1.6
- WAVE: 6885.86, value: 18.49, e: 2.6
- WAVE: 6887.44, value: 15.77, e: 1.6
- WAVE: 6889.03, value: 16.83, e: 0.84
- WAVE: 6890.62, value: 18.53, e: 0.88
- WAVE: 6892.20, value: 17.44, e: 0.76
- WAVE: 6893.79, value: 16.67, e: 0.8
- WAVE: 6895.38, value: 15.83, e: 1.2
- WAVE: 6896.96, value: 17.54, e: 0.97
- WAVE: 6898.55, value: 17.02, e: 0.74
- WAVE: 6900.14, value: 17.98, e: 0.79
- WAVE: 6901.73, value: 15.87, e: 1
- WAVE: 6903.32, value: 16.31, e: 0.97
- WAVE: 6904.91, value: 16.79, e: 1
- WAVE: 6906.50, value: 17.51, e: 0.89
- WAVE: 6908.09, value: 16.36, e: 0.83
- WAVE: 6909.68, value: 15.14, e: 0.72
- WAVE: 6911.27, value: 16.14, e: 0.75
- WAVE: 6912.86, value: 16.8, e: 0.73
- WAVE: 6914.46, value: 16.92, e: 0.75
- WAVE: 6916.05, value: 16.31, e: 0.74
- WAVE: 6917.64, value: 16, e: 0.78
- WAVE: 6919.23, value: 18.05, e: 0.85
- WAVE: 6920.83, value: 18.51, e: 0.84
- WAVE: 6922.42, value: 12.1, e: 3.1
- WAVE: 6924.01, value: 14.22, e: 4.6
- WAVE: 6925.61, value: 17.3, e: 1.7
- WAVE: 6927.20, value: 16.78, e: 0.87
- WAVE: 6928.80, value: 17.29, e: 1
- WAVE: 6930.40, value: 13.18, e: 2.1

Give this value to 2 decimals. 11.93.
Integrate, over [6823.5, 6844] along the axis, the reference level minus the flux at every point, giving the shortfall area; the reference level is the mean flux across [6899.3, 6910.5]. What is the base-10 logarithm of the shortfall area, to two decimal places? 1.08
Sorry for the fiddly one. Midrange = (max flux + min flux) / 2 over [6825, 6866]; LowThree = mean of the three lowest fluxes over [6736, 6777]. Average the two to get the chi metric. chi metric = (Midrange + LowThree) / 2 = 15.6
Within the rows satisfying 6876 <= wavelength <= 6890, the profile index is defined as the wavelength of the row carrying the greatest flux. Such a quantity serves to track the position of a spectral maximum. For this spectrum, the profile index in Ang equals 6876.35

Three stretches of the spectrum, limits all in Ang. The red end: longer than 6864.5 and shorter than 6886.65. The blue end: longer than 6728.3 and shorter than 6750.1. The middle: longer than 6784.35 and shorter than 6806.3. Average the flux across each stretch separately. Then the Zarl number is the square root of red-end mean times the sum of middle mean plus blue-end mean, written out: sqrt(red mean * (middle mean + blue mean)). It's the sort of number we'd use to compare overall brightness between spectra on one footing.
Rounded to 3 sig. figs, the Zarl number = 23.3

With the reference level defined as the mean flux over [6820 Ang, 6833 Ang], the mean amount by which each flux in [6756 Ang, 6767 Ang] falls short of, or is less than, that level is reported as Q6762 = -1.0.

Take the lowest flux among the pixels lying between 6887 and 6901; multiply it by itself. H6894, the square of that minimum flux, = 249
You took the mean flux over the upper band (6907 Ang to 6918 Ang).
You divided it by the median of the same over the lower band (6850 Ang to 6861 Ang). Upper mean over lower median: 0.97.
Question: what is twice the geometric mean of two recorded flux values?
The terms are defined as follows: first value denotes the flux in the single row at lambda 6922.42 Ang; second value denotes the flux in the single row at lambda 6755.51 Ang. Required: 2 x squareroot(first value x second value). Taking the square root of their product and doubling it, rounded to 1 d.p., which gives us 28.1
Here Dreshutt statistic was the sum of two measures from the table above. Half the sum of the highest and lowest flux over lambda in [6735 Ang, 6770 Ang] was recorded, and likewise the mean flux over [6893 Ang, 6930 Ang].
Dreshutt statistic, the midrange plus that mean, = 33.4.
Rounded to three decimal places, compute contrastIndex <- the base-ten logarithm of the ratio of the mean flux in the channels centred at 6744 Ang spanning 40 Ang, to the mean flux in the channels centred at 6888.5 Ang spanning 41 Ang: -0.013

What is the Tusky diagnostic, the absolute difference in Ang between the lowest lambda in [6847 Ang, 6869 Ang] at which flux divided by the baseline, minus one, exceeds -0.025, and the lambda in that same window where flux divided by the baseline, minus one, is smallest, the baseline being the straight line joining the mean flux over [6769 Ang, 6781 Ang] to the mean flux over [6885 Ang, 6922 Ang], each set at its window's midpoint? 14.2 Ang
